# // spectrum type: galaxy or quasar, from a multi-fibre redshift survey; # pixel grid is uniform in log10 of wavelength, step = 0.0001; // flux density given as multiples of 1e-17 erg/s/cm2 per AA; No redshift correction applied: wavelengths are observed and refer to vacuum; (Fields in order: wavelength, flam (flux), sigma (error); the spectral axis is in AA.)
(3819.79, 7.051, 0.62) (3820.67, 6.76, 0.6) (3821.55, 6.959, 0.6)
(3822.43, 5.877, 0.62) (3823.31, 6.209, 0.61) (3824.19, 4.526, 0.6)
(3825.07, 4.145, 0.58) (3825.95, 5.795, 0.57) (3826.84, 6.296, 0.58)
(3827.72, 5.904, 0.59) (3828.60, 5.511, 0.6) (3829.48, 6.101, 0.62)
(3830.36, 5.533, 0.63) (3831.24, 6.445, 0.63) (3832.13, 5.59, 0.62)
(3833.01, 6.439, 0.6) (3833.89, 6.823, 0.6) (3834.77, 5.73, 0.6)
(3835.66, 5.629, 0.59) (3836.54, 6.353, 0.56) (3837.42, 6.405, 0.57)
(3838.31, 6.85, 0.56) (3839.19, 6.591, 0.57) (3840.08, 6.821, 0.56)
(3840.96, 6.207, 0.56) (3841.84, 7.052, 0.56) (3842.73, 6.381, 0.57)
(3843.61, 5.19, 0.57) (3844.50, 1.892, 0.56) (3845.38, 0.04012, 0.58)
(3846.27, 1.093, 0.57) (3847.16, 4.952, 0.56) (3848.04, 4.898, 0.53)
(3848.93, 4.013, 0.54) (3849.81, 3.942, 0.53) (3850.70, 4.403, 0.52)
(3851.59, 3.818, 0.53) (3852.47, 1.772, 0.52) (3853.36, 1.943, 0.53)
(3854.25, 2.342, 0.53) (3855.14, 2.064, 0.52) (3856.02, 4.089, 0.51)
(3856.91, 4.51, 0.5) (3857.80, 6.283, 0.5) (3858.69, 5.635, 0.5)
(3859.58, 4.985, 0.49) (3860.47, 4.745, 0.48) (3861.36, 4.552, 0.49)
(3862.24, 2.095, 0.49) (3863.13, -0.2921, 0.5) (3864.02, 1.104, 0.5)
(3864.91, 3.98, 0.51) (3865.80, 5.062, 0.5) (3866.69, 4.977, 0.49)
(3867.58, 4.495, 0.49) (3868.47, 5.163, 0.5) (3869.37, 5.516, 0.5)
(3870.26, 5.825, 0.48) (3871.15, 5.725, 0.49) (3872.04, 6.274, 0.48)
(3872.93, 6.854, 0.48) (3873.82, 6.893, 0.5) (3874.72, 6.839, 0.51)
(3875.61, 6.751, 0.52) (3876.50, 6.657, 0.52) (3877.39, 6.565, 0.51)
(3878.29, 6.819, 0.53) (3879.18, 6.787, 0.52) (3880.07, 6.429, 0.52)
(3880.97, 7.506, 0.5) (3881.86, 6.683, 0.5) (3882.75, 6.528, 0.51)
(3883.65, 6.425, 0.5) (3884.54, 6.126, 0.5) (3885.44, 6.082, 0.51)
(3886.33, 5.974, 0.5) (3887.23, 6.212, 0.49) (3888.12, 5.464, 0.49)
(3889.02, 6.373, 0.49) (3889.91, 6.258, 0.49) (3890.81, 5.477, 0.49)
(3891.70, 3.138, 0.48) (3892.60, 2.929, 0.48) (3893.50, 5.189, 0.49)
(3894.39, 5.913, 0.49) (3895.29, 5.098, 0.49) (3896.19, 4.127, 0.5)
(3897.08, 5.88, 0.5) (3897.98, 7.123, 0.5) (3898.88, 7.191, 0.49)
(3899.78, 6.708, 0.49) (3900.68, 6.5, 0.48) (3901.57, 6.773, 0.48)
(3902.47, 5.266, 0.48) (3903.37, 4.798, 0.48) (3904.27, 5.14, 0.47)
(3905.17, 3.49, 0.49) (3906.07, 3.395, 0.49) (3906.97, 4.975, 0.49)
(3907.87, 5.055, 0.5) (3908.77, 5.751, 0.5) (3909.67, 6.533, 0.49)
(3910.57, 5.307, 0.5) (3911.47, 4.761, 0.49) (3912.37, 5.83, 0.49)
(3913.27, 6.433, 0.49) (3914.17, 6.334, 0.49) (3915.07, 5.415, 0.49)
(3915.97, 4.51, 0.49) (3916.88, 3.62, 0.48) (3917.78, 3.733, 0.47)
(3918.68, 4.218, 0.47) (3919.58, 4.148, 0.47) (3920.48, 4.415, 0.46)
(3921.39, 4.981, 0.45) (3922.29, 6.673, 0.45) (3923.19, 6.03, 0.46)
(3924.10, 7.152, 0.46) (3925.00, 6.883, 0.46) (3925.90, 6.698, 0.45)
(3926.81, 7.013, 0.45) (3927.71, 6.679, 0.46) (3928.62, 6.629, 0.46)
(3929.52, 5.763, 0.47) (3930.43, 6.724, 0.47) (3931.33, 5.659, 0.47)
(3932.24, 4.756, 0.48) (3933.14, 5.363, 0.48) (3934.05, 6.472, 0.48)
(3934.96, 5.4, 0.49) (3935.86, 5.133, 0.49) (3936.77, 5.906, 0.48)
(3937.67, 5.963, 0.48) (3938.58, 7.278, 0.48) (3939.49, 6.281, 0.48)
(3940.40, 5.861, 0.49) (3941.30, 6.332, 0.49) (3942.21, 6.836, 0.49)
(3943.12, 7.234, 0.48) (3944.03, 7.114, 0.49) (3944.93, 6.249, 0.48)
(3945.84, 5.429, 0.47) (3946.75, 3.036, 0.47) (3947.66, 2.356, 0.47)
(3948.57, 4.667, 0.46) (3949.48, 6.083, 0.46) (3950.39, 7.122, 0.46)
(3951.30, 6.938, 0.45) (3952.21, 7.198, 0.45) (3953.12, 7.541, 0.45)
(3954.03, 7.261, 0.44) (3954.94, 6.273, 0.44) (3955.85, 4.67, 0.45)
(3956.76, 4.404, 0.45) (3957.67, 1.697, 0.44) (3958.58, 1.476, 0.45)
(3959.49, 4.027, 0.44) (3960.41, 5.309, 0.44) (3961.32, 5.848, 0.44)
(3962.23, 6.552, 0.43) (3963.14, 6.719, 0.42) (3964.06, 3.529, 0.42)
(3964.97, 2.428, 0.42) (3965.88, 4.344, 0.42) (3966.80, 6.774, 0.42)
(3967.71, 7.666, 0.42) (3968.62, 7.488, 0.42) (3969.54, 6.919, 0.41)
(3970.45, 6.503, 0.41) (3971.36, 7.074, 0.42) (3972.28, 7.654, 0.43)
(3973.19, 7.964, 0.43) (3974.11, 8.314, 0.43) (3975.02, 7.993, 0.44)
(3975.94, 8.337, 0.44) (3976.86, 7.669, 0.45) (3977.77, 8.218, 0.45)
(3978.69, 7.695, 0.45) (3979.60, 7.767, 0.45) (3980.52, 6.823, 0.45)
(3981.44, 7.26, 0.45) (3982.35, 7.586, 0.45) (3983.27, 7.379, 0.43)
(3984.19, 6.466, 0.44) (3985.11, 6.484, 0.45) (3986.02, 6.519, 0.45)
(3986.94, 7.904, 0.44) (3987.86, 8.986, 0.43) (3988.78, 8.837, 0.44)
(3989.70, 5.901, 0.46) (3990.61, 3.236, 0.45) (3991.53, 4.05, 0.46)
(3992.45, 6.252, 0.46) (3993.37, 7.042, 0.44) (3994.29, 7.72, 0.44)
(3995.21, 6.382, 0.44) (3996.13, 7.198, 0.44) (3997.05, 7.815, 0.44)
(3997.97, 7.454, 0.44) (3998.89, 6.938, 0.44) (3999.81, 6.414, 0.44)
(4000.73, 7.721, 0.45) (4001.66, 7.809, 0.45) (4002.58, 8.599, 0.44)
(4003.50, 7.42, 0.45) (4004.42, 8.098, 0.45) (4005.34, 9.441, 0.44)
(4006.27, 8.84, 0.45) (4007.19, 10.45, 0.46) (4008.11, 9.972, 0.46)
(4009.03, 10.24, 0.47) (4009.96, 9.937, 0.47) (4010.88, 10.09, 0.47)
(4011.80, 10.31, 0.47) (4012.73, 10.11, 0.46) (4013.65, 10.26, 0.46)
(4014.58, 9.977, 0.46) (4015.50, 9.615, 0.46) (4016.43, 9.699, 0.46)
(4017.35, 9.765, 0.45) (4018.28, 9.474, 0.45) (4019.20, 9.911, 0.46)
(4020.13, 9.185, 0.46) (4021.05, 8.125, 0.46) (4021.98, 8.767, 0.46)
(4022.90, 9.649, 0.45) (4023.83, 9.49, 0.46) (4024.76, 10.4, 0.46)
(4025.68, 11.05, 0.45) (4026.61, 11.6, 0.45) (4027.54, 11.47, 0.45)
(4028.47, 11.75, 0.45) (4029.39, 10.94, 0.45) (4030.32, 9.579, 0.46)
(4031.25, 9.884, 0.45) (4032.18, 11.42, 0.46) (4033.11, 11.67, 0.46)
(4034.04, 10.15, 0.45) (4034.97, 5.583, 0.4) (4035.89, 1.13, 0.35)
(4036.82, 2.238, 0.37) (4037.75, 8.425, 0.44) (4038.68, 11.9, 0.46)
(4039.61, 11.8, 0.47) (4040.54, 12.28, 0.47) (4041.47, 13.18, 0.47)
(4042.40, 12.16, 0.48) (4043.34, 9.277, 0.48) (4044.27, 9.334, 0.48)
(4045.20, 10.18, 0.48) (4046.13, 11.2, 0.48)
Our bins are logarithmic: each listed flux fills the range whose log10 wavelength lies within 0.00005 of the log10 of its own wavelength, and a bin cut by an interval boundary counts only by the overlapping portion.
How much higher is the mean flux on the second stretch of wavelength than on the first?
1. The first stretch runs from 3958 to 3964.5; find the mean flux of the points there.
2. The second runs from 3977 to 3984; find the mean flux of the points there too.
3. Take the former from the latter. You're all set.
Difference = 2.8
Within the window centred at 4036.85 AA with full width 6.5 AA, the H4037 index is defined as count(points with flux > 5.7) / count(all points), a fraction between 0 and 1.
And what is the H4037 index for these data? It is 0.57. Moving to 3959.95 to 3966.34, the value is 0.43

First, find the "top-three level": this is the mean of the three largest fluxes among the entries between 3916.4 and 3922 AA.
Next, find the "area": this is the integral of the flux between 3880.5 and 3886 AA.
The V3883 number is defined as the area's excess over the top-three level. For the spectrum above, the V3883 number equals 31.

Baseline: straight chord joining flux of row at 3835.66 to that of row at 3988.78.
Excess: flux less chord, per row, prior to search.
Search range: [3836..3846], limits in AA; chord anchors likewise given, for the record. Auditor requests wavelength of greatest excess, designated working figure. 3841.84 AA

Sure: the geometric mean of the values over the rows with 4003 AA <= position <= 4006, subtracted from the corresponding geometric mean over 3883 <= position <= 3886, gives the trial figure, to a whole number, -2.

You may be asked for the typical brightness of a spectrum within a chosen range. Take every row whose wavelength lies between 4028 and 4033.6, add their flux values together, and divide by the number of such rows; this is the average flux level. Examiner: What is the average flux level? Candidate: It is 11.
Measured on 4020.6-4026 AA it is 10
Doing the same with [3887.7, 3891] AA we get 6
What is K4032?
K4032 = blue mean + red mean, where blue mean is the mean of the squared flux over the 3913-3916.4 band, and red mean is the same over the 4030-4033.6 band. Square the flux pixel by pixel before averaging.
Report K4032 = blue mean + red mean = 147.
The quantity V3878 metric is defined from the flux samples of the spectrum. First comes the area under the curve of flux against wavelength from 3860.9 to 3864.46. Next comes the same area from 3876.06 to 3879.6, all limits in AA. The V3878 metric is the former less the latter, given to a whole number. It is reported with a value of -17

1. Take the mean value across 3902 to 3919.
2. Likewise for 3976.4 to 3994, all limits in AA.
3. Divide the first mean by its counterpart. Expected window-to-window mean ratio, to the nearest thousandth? 0.716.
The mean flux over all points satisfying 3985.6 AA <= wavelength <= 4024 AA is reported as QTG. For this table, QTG 8.4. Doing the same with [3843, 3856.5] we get 3.1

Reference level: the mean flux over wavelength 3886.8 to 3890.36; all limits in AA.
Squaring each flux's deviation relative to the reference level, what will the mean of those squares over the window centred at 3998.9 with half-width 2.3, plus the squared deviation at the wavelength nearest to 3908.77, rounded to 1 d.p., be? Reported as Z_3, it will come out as 1.8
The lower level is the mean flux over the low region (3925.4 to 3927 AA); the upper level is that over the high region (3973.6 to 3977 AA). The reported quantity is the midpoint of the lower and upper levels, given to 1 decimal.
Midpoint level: 7.5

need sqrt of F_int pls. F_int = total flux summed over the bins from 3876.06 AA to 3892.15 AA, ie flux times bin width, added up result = 10.0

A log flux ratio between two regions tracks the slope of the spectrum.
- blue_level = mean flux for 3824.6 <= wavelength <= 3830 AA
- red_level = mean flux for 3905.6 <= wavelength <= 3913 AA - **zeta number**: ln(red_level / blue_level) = -0.1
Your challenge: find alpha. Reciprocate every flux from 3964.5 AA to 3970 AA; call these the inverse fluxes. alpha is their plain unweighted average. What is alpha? 0.20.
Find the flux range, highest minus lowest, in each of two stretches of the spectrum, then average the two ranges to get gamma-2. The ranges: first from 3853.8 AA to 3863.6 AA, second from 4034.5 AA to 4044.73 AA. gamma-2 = 9.3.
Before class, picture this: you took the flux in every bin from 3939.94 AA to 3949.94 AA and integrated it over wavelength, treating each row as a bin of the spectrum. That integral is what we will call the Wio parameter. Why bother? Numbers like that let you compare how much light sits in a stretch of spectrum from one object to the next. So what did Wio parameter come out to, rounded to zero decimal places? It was 56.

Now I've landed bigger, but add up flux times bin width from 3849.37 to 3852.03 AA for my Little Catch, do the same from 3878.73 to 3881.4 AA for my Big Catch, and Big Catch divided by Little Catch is 1.7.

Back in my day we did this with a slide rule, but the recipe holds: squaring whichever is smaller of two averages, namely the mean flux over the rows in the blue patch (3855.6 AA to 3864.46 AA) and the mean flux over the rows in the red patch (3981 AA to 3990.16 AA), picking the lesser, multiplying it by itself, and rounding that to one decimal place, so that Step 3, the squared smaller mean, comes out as 14.2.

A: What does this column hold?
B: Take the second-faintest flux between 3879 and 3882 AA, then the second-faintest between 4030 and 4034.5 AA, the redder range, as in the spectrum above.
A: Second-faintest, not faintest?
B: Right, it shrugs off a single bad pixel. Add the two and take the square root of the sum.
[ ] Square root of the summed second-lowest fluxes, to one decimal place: 4.1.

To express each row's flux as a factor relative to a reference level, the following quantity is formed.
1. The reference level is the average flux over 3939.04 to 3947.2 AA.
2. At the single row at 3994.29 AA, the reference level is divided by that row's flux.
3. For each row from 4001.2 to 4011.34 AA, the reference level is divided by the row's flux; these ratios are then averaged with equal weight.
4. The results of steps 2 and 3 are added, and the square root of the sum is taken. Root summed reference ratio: 1.20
